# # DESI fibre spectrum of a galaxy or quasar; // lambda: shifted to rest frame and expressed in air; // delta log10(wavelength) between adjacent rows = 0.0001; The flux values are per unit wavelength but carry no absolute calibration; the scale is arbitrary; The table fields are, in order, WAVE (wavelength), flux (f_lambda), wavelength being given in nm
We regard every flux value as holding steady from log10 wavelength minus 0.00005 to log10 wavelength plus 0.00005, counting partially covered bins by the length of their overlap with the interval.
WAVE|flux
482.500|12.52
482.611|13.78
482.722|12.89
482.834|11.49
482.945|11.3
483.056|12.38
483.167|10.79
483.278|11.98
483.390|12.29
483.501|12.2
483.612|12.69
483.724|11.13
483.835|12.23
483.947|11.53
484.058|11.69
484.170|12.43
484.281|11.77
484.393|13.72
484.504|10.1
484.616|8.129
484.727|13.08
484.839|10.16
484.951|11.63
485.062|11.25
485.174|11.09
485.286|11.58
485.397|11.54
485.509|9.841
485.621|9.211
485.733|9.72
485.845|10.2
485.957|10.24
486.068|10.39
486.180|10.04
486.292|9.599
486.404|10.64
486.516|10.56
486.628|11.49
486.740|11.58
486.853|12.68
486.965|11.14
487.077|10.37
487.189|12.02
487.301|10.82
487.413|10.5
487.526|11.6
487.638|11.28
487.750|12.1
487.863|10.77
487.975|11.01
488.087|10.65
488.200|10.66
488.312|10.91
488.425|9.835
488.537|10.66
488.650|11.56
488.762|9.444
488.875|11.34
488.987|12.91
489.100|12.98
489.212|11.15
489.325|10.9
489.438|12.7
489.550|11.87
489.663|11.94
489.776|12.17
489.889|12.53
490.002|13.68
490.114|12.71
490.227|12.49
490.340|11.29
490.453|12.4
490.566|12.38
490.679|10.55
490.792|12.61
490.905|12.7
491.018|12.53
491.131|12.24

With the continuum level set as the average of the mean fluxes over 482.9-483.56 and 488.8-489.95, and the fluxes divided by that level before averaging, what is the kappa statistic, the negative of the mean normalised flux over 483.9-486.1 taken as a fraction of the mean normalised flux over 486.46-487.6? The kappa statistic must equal -0.97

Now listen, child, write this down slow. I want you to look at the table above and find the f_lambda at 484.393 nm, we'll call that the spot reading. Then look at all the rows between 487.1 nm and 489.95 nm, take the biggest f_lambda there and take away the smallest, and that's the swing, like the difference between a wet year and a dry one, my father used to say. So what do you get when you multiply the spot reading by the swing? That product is 49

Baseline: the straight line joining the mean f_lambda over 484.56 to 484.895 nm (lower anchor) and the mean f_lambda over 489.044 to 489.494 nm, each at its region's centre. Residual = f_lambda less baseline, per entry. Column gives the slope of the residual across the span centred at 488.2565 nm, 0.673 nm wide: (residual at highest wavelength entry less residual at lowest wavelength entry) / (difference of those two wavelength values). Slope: -1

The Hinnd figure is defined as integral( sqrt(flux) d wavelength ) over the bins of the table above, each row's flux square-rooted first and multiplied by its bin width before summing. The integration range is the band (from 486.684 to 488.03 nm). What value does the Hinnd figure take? 4.5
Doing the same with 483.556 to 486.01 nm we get 8.2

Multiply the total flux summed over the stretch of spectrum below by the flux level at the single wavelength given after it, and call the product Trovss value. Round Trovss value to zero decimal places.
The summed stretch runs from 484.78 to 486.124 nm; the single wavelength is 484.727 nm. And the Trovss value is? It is 1659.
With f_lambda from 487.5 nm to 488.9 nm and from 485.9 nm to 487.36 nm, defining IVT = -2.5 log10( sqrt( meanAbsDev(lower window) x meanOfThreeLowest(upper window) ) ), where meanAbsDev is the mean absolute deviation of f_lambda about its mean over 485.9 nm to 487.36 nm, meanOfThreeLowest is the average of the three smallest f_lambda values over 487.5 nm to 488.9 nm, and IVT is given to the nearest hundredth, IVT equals -1.04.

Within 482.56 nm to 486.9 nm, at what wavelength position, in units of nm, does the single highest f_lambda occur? 482.611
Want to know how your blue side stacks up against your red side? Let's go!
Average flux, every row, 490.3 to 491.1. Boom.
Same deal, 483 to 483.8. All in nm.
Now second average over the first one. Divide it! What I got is 0.99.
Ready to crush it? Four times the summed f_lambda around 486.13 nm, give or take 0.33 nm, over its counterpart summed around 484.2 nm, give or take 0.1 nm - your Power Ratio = 10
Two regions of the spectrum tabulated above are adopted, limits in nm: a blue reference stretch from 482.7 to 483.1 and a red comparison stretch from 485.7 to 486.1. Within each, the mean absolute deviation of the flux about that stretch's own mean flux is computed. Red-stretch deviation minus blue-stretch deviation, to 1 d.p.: -0.4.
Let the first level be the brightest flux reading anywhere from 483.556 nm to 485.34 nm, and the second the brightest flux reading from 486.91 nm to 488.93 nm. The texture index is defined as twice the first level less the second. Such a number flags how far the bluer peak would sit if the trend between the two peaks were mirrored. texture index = 15.3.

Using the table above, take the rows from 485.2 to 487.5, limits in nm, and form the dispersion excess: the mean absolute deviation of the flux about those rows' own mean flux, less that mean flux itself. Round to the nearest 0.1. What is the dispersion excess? -10.0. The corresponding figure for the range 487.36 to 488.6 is -10.5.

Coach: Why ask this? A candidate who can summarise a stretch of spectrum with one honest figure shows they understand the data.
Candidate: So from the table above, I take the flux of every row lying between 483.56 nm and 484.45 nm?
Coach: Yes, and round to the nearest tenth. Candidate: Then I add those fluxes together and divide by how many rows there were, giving 12.1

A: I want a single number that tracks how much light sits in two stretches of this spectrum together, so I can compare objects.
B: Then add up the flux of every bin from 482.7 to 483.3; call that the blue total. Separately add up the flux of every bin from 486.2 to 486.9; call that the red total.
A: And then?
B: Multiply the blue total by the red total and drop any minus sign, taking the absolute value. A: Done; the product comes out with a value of 4714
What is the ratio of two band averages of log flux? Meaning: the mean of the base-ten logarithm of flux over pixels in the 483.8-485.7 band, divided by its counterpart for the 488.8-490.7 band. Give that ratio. 0.97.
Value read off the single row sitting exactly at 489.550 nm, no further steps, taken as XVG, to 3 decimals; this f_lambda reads 11.870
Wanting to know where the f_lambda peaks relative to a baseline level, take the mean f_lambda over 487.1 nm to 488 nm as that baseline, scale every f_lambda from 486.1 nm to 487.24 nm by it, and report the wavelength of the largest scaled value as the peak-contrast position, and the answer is 486.853 nm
